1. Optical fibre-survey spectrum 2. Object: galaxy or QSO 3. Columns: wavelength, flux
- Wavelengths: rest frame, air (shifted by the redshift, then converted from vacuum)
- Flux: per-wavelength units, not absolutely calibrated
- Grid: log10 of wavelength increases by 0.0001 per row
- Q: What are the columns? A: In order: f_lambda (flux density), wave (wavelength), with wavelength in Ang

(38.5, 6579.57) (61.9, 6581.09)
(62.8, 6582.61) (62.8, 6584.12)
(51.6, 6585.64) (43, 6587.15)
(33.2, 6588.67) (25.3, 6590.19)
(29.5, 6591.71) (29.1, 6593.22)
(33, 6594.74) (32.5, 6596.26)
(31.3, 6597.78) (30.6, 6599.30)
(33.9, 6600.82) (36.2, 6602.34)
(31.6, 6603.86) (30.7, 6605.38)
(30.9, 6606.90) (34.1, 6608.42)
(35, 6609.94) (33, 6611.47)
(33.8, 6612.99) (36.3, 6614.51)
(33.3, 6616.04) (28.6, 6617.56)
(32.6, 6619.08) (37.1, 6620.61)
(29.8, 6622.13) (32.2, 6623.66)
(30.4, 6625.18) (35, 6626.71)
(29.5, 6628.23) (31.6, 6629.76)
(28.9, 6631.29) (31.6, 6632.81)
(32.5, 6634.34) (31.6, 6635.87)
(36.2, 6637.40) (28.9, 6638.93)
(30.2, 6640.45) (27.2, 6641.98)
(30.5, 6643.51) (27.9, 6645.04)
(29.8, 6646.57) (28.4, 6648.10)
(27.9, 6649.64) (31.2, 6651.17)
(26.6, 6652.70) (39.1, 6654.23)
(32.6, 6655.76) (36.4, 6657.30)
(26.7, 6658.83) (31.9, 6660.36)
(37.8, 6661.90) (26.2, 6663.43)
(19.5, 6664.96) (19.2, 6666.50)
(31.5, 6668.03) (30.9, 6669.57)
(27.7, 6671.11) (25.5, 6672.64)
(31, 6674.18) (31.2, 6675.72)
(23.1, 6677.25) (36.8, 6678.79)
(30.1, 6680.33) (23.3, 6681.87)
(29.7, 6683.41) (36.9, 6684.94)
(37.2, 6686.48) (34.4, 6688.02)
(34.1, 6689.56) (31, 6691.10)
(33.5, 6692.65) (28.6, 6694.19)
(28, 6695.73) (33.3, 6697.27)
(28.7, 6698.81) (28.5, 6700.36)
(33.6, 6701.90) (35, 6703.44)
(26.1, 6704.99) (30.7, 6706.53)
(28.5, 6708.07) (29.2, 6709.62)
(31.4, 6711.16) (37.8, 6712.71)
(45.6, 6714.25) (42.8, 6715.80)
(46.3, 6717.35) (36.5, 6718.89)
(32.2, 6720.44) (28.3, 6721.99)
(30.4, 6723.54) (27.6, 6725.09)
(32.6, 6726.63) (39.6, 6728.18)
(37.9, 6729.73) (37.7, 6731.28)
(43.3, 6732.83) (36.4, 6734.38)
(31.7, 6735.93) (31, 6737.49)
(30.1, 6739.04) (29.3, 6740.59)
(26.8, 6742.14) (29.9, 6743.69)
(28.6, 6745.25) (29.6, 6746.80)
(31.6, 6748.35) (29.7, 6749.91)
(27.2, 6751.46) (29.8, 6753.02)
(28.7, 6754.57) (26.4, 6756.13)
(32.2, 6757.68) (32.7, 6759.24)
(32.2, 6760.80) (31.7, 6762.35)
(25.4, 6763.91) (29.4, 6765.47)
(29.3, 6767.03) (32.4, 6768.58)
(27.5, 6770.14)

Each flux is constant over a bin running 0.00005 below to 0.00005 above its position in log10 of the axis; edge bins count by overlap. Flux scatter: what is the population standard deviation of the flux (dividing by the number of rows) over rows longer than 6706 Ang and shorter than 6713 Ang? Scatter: 3.3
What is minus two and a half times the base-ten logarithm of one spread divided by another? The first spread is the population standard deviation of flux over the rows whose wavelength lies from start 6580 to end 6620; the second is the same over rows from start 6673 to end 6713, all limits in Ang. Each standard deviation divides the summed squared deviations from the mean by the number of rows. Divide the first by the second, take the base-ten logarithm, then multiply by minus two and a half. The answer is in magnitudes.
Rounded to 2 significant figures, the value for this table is -1.1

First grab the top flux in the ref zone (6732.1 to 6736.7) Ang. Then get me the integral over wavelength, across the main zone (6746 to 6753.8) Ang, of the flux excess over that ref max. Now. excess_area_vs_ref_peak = -107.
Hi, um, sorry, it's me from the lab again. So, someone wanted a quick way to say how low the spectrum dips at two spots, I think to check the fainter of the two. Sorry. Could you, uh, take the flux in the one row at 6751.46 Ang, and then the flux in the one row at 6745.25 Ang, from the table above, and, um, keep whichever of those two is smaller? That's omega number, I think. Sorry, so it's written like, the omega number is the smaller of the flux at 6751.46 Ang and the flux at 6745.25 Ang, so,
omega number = 27.2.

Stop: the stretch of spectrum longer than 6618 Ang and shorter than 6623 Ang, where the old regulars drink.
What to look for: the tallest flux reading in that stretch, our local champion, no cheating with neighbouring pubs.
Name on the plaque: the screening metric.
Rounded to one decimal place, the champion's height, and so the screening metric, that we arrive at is 37.1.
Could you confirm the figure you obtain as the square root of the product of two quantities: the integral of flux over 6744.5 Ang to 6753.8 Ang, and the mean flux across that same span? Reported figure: 90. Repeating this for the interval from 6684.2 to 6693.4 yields 105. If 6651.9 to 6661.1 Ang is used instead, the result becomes 98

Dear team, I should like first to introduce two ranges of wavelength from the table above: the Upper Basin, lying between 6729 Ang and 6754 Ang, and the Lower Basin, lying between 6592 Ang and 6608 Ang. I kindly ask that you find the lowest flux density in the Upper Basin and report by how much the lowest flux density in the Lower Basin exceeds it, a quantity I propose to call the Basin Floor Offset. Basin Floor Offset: 2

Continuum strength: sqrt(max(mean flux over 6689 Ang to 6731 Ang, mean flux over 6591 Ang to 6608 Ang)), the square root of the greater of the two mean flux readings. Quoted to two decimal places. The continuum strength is 5.77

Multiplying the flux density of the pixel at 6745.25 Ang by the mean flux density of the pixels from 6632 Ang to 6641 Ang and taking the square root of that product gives 30.2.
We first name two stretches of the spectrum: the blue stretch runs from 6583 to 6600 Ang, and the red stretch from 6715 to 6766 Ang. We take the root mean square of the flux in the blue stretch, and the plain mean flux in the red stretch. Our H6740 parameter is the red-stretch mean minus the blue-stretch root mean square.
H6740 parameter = -5.8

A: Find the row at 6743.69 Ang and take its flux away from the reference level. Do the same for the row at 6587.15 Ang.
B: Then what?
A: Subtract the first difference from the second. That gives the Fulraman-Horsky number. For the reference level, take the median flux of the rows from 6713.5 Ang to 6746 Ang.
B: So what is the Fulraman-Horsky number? -13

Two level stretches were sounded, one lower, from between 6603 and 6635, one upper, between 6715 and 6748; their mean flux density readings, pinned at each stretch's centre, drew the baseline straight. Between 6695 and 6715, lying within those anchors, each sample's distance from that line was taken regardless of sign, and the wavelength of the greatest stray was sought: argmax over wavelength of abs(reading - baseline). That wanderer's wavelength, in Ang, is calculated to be 6714.25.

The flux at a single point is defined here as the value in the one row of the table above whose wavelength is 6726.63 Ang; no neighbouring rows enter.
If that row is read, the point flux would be 32.6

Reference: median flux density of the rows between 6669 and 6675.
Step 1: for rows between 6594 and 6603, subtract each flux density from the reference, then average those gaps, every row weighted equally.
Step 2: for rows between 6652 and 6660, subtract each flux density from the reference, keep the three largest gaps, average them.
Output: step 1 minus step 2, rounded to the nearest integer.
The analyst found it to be -4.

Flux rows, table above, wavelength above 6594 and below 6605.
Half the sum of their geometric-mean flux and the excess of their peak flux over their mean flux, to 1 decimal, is 18.1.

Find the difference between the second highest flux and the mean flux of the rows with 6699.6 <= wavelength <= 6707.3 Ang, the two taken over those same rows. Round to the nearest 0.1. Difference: 2.8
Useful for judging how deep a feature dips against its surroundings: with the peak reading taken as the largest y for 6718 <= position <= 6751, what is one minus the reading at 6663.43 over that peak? 0.39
